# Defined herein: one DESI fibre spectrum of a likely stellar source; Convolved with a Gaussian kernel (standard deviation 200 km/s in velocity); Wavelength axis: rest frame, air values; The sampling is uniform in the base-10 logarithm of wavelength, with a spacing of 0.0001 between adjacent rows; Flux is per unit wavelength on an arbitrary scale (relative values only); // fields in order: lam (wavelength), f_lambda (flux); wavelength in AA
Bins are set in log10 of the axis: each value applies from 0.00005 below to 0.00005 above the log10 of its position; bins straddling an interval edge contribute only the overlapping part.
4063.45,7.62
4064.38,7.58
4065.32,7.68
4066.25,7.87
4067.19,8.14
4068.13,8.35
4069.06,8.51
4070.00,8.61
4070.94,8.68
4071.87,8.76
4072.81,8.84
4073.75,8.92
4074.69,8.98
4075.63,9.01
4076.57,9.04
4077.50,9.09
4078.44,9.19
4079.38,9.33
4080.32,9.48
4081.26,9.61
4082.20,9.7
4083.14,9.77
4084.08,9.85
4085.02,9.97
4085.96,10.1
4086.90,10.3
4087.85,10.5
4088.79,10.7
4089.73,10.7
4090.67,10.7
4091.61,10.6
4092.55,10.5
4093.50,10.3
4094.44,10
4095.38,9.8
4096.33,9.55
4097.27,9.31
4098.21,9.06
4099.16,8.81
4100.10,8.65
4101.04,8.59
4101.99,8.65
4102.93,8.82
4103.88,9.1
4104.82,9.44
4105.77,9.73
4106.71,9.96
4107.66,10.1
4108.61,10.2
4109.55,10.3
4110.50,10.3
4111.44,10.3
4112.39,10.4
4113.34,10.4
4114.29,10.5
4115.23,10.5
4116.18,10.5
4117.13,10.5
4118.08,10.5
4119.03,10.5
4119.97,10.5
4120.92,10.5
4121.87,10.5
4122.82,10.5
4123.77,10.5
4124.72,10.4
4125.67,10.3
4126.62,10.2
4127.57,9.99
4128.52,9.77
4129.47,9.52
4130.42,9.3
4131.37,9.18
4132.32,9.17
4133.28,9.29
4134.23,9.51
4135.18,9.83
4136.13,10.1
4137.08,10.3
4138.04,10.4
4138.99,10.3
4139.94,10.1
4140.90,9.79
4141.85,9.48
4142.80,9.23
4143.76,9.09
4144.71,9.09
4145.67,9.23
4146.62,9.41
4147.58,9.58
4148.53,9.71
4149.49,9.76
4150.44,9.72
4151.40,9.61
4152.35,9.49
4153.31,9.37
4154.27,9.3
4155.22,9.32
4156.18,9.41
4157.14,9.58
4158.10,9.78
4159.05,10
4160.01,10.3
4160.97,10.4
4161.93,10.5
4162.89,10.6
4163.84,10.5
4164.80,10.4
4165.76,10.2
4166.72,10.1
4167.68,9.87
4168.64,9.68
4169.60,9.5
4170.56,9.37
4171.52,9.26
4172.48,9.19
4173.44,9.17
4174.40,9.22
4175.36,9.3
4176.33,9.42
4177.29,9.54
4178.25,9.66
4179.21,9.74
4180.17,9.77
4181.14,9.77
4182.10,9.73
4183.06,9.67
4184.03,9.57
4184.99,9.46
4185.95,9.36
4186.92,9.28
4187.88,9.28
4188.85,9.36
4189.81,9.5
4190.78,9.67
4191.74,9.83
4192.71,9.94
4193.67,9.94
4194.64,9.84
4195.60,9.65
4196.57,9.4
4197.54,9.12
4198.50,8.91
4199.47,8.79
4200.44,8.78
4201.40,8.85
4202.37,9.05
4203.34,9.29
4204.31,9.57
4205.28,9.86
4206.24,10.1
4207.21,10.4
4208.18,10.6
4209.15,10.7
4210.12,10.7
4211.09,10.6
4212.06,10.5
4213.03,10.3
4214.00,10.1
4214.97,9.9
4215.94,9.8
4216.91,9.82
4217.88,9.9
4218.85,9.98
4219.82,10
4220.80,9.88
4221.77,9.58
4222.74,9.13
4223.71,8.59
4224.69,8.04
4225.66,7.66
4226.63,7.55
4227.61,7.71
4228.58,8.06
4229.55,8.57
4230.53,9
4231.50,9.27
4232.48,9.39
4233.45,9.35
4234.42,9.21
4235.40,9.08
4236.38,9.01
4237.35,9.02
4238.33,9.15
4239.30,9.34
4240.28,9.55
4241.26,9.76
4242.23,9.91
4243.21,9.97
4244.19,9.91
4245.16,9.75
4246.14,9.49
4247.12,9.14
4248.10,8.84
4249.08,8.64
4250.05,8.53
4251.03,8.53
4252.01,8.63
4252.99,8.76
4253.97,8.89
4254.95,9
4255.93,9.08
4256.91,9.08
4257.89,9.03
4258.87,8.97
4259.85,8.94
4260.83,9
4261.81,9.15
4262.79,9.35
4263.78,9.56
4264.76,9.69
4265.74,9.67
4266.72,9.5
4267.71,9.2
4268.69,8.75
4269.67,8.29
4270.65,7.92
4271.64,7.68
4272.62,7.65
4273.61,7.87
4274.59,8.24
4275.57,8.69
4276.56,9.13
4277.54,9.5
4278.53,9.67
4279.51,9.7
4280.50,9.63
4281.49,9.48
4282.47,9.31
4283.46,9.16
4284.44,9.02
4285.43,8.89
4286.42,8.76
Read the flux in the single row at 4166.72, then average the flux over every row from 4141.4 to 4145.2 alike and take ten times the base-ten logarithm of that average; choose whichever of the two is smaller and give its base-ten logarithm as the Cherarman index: 0.984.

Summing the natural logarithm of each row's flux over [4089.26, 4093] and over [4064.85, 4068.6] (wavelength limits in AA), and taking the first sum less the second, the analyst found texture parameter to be 1.1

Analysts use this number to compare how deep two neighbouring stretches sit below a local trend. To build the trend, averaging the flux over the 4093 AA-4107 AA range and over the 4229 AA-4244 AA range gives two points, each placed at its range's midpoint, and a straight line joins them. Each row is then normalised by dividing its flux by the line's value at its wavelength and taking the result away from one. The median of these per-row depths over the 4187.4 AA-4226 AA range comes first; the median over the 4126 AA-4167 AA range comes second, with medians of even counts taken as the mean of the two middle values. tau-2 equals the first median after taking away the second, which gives -0.010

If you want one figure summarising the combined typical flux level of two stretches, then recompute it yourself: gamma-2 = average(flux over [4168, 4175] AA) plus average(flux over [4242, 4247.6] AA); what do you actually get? 19.0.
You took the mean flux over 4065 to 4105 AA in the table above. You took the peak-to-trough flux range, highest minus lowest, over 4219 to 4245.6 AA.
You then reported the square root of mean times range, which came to 4.8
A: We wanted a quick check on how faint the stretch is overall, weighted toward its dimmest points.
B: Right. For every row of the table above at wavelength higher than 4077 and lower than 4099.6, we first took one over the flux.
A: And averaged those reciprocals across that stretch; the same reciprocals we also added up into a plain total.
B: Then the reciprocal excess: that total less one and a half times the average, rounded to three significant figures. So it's 2.29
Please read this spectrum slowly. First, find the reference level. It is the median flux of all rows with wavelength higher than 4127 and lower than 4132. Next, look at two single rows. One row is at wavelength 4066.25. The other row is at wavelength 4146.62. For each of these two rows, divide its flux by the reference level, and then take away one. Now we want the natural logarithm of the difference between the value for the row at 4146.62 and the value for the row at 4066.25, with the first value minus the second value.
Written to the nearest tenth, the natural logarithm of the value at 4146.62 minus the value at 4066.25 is -1.8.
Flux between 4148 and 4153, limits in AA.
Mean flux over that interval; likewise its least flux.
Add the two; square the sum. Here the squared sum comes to 367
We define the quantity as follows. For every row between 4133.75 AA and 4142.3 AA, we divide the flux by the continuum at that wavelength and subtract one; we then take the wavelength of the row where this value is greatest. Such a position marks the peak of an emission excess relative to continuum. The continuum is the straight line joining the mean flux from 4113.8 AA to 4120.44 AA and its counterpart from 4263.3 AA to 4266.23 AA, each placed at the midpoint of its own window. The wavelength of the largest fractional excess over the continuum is 4138.04 AA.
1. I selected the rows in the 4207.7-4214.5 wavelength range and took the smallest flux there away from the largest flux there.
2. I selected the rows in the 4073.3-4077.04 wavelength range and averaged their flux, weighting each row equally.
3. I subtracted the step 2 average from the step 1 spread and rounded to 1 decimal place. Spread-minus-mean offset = -8.4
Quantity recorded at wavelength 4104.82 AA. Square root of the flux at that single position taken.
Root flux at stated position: 3.072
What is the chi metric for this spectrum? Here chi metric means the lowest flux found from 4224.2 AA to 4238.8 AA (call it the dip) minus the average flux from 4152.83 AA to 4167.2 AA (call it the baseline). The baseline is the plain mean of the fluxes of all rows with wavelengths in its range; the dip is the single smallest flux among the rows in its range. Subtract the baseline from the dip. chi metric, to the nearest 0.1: -2.4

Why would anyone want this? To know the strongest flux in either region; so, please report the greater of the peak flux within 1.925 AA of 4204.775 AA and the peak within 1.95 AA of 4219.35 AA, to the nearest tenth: 10.1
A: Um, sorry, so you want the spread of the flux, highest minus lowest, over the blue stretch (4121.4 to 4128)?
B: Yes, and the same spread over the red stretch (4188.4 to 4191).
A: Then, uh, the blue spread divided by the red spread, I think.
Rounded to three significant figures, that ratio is 1.65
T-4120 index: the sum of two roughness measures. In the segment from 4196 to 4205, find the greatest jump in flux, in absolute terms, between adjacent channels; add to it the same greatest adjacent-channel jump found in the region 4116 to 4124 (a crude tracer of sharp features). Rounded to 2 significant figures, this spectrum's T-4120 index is 0.28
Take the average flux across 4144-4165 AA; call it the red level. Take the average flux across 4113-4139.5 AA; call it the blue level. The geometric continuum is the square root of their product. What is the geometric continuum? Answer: 9.9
